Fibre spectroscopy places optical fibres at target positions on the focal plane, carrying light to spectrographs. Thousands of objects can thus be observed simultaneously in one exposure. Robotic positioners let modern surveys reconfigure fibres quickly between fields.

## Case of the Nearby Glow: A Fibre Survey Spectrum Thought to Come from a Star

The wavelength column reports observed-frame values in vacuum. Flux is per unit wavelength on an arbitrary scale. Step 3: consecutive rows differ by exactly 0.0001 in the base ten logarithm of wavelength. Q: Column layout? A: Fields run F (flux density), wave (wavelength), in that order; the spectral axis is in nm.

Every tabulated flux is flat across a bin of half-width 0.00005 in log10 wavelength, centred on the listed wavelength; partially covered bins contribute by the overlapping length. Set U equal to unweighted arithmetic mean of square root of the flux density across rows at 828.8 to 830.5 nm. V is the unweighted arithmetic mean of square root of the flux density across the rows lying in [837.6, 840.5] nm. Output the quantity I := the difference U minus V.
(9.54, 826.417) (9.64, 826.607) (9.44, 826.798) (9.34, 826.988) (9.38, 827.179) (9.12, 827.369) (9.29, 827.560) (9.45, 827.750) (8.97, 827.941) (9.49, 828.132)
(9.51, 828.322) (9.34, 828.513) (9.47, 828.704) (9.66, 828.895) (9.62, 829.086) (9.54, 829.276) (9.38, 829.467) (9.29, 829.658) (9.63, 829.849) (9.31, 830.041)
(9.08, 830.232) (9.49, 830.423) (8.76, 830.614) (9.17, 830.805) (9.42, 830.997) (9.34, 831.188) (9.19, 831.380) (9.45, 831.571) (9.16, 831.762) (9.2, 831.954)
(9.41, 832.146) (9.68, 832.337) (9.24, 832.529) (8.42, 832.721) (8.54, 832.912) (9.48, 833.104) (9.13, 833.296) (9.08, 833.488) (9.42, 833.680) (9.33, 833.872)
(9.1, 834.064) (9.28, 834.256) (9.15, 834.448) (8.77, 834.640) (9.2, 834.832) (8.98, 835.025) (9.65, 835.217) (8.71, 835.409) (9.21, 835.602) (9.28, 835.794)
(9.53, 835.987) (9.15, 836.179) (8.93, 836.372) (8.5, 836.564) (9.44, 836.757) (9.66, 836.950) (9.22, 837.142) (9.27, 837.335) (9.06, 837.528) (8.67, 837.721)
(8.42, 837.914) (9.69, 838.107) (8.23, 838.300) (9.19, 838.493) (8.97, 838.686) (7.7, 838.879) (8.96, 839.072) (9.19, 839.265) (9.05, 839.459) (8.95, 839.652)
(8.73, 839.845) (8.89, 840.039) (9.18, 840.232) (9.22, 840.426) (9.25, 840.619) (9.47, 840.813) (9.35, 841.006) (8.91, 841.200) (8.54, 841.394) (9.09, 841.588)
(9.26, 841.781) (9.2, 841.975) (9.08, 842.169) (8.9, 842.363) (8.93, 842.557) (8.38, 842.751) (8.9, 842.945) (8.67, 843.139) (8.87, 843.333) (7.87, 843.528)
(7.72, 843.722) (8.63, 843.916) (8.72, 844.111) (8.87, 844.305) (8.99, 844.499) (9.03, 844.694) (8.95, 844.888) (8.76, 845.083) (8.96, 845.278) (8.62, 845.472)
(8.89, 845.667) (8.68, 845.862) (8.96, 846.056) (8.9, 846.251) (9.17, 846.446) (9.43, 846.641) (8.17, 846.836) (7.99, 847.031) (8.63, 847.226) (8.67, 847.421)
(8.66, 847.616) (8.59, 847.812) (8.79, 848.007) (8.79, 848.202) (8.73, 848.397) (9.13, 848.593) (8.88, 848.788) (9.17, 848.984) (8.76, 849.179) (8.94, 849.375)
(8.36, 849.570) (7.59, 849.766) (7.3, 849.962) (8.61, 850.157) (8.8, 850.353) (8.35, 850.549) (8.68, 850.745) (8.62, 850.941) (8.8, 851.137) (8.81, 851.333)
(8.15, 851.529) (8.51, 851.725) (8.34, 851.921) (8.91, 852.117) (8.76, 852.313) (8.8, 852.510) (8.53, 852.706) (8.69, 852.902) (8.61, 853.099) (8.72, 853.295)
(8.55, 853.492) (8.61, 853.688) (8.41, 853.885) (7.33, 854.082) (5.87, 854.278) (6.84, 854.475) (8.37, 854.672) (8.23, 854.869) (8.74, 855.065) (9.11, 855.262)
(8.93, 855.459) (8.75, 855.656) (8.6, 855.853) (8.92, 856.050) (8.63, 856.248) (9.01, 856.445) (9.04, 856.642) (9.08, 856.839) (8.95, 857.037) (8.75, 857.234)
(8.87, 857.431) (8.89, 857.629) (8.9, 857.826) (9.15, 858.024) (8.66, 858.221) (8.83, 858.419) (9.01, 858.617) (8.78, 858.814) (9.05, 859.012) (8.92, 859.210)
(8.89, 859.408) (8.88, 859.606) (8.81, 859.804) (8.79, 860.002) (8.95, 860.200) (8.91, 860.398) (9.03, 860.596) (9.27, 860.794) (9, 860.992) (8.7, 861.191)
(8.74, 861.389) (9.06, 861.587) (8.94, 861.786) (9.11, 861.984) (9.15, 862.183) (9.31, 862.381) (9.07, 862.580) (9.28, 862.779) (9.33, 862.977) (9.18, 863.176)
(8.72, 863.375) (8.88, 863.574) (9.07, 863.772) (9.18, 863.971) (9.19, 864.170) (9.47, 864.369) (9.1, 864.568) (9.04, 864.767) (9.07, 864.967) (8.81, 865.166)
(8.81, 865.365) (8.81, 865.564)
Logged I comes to 0.10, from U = 3.07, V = 2.98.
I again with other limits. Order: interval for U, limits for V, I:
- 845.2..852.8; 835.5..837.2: -0.09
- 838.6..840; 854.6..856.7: 0.01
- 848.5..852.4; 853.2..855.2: 0.11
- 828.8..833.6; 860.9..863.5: 0.04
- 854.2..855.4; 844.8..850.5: -0.15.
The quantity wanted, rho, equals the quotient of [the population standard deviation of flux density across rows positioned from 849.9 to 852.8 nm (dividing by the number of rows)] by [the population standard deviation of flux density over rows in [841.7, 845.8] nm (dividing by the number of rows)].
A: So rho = 1.0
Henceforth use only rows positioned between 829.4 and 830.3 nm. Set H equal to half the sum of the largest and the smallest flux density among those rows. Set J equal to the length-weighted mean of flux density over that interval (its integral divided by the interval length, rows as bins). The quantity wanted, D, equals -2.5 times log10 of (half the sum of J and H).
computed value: -2.43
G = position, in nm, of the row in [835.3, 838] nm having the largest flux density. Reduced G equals 836.950 nm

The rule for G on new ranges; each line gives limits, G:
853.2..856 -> 855.262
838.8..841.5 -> 840.813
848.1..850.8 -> 848.984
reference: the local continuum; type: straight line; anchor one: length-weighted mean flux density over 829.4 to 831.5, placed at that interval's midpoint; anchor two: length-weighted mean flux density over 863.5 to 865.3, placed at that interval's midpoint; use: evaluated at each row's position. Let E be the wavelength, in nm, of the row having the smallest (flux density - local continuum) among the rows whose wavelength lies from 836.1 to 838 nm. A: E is 837.914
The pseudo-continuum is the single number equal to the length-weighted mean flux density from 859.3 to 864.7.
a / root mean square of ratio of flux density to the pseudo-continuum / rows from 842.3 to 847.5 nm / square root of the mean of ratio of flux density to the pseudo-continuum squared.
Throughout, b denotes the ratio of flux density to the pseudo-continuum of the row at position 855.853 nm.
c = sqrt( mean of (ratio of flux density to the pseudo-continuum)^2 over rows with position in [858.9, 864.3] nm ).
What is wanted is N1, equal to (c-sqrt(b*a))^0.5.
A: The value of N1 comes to 0.20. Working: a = 0.96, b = 0.95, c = 1.00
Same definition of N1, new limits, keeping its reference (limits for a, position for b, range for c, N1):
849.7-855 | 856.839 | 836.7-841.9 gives 0.19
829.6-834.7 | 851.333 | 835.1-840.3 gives 0.05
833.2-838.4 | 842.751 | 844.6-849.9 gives 0.04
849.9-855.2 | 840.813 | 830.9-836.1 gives 0.18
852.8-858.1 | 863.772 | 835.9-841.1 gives 0.16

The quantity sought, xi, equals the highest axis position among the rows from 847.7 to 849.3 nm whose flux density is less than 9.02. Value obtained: 849.179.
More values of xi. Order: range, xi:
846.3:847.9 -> 847.812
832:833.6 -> 832.912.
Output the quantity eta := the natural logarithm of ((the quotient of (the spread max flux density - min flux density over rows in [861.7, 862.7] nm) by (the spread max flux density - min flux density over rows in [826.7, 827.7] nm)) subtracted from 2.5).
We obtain 0.3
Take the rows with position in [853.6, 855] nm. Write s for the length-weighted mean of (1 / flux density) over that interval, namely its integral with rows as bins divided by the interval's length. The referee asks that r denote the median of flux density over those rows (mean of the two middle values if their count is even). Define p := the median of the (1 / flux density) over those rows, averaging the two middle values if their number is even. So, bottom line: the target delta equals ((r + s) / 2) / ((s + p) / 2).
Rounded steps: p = 0.122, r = 8.23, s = 0.132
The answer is 32.9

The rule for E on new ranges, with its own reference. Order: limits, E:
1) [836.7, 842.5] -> 838.879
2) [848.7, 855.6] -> 854.278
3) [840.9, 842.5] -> 841.394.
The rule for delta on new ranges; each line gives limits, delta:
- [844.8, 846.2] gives 39.9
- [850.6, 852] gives 37.5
